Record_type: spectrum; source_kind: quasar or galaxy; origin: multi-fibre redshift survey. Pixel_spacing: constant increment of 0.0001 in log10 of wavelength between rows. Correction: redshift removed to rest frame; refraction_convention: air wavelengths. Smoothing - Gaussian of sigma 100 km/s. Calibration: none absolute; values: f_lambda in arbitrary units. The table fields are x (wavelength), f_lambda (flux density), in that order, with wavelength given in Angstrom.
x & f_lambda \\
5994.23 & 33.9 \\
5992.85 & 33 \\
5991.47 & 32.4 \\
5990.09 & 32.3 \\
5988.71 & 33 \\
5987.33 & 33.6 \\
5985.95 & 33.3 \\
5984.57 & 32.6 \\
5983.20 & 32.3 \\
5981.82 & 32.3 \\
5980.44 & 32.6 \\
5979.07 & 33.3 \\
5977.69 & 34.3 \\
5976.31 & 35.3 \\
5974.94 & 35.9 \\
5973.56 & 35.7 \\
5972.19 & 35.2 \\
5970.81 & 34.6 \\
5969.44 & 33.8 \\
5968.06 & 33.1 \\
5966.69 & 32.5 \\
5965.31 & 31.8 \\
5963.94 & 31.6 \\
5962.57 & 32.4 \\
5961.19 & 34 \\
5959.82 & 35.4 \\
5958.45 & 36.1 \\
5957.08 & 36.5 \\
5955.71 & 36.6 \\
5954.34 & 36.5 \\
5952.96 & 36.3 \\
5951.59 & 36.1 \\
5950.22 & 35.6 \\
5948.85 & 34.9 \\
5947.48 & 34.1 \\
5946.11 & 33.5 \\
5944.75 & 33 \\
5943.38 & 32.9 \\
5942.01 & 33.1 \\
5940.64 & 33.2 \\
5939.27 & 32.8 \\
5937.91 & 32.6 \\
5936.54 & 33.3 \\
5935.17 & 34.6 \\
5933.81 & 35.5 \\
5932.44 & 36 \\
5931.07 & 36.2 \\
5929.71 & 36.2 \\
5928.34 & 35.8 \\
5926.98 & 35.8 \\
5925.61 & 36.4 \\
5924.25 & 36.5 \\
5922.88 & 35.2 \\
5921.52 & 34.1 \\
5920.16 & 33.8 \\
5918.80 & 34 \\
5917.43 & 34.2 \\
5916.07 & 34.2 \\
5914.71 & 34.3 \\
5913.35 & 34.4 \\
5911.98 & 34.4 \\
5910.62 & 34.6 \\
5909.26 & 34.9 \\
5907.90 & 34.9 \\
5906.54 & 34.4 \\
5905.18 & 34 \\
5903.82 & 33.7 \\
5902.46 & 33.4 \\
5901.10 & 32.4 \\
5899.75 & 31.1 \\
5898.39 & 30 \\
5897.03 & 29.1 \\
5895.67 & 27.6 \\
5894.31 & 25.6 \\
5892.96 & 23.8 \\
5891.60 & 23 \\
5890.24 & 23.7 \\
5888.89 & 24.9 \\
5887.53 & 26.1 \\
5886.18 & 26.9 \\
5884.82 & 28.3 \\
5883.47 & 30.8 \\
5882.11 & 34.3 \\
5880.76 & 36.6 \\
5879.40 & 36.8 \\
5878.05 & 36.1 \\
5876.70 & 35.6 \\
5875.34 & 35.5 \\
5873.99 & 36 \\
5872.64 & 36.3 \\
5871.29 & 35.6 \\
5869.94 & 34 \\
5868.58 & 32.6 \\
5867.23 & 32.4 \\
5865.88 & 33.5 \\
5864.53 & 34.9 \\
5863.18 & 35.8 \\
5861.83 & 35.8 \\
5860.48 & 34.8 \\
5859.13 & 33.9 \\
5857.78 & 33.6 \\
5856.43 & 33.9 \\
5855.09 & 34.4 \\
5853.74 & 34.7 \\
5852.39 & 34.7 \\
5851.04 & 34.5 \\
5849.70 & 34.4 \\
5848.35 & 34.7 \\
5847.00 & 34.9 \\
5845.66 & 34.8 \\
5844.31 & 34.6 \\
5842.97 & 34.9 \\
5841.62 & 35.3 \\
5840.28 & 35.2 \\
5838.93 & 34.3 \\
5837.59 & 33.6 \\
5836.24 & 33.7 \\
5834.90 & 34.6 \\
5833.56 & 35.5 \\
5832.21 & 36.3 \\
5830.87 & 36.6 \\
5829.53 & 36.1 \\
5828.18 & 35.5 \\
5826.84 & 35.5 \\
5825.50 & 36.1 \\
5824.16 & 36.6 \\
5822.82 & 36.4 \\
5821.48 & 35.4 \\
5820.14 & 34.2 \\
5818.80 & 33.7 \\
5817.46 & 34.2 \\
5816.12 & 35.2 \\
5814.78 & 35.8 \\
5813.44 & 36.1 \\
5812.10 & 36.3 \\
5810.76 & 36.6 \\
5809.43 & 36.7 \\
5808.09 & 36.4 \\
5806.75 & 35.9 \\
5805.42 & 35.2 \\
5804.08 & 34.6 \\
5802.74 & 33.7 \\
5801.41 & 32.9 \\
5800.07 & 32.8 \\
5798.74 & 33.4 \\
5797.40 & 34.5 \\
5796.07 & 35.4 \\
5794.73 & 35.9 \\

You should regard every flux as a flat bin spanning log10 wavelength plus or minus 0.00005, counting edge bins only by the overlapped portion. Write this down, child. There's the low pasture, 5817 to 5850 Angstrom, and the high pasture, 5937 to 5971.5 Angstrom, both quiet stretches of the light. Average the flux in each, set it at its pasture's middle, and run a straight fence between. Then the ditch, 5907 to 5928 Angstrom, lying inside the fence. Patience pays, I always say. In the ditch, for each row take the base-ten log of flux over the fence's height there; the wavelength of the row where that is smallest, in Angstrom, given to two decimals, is 5920.16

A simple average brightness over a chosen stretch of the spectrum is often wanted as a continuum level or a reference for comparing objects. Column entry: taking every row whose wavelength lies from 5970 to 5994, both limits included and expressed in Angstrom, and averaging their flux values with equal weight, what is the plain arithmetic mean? 33.6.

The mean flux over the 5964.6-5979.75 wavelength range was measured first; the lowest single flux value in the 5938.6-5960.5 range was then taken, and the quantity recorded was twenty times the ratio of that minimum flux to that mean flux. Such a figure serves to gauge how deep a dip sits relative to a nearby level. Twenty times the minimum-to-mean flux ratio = 19.2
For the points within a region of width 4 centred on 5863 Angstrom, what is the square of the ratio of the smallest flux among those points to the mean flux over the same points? 0.966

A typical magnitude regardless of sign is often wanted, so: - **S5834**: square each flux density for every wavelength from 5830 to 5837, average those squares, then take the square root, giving 35.4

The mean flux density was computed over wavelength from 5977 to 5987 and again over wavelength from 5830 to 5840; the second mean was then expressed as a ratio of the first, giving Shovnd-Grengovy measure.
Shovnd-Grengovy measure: 1.06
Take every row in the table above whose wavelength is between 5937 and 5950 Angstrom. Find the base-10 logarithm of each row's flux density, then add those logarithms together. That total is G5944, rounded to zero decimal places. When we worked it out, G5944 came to 14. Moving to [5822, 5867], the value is 51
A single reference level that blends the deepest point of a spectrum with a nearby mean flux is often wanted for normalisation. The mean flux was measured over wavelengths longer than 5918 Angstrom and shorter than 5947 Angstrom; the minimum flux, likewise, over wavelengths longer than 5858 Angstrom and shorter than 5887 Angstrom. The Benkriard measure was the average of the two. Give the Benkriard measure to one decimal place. 30.7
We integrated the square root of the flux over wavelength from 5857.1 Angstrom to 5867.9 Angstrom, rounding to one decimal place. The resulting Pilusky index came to 63.3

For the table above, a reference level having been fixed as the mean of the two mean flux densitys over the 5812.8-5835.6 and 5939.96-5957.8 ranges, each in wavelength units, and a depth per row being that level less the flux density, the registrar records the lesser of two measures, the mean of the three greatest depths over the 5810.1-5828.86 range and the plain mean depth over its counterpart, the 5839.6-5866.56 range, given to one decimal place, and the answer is 0.5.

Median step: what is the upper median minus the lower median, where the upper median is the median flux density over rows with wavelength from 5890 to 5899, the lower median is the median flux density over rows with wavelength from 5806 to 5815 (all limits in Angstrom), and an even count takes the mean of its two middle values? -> -10.7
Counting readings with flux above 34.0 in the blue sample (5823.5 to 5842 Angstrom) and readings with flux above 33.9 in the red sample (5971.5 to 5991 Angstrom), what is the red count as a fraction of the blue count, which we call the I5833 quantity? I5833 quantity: 0.4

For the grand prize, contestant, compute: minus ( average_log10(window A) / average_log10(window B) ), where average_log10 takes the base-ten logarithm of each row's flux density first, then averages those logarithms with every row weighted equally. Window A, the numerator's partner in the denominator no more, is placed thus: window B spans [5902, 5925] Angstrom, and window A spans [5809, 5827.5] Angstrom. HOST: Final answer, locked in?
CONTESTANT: -1.010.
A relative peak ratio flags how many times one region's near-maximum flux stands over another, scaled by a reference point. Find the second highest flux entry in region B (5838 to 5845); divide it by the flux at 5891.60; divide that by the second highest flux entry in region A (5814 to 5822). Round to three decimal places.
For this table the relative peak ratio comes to 0.043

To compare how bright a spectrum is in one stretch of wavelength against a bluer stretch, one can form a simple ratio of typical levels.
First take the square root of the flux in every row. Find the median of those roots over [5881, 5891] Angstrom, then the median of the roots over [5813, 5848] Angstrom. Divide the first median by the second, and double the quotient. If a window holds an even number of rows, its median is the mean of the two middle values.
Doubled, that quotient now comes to 1.75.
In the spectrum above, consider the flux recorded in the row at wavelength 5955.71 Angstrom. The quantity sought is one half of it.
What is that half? 18.3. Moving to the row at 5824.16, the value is 18.3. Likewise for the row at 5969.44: 16.9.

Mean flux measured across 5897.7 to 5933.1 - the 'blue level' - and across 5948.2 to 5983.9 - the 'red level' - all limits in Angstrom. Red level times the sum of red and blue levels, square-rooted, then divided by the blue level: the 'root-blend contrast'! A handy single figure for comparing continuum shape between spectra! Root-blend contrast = 1.41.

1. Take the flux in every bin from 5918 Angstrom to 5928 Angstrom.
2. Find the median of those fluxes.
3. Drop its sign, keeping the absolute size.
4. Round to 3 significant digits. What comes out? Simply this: 35.2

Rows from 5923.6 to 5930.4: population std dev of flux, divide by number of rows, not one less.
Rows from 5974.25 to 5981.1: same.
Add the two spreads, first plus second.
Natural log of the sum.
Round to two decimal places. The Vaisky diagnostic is 0.42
